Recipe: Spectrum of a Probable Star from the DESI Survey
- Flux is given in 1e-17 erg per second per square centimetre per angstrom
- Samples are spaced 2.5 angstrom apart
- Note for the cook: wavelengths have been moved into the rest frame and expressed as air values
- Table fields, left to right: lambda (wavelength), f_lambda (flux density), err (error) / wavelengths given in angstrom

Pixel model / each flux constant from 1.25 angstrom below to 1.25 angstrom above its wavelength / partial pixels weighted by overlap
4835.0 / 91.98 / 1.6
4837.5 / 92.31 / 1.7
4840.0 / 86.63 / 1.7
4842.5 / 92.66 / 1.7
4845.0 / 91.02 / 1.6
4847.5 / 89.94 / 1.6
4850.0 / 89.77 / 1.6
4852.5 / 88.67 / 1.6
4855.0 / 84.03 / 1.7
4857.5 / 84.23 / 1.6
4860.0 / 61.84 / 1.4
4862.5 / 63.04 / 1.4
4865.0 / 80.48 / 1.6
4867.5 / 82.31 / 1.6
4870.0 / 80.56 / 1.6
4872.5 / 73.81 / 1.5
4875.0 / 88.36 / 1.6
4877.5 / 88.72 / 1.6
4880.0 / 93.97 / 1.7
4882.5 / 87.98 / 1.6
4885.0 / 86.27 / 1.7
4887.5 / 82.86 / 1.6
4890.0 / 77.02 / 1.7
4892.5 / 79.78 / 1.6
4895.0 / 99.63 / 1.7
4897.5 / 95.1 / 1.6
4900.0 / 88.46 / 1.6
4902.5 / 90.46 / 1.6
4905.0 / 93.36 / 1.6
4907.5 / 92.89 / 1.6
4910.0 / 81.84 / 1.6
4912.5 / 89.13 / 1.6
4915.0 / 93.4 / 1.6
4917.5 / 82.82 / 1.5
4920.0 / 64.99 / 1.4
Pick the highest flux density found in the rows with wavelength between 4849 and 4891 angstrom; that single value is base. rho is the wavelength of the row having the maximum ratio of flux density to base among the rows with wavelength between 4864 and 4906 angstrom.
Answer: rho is 4895.0 angstrom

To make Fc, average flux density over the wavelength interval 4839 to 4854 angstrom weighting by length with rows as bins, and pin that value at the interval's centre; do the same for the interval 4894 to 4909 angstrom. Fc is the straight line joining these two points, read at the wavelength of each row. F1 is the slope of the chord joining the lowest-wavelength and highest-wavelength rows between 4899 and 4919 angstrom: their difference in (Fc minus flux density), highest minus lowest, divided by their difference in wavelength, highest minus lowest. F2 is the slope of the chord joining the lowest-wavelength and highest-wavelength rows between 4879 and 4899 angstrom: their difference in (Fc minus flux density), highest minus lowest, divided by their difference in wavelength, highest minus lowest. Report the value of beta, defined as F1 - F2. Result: 0.39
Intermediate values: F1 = 0.38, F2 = 0.0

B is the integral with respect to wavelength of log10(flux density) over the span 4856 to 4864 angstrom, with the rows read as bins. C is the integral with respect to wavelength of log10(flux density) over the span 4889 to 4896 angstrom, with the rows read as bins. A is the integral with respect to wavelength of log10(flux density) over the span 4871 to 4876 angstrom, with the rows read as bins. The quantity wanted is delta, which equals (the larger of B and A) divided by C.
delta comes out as 1.1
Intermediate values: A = 10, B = 15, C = 13.5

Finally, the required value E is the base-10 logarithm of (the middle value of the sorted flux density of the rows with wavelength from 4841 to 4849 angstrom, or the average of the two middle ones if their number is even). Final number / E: 1.96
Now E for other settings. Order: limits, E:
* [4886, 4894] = 1.90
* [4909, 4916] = 1.95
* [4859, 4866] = 1.80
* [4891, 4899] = 1.98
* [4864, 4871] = 1.91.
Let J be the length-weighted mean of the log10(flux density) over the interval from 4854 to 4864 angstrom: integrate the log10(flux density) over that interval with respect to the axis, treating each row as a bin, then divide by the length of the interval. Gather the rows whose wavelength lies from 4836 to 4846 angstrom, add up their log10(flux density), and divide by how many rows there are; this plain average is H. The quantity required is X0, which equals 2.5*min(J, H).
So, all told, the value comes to 4.65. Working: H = 1.96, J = 1.86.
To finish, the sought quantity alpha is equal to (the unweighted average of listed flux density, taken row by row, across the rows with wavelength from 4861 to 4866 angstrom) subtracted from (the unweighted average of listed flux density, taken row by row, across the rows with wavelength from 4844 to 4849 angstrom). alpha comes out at 19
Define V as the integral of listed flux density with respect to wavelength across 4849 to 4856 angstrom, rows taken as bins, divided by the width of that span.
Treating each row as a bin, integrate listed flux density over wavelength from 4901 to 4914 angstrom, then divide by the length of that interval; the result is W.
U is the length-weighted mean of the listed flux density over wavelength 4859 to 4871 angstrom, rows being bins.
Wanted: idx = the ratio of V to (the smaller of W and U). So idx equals 1.19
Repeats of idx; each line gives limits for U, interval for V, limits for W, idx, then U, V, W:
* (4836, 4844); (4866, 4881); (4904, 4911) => 0.94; 90.6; 84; 89.5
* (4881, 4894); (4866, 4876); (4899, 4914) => 0.97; 83.3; 81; 89.4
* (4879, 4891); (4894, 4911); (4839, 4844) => 1.07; 85.6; 92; 89.9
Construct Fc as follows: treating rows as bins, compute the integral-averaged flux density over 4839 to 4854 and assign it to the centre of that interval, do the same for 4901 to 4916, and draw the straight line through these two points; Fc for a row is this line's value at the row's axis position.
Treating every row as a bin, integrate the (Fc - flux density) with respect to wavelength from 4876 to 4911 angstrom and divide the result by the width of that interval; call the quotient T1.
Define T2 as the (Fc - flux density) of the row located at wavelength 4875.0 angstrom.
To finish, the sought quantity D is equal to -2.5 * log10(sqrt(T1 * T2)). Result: -0.46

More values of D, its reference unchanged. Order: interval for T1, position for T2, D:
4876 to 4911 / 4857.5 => -1.16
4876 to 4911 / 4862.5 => -2.01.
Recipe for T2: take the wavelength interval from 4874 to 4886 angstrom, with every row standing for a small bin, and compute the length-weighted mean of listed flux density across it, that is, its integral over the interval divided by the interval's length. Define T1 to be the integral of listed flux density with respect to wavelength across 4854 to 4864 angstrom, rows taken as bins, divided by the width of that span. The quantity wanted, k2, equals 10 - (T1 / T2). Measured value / 9.18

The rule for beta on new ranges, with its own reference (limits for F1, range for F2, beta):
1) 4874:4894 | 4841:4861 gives -1.27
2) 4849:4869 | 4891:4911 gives 0.54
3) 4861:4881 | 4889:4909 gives -0.86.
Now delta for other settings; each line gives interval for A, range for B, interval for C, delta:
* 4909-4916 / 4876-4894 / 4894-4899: 3.5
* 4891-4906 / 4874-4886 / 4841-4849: 1.9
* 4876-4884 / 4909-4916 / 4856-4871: 0.6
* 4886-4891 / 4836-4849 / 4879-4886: 1.9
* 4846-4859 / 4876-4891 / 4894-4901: 2.1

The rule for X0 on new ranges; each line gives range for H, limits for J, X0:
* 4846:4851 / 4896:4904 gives 4.88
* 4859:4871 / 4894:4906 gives 4.66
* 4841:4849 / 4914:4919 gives 4.84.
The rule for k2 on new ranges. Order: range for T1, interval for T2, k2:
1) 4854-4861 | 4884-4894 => 9.06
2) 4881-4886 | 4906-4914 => 9.01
